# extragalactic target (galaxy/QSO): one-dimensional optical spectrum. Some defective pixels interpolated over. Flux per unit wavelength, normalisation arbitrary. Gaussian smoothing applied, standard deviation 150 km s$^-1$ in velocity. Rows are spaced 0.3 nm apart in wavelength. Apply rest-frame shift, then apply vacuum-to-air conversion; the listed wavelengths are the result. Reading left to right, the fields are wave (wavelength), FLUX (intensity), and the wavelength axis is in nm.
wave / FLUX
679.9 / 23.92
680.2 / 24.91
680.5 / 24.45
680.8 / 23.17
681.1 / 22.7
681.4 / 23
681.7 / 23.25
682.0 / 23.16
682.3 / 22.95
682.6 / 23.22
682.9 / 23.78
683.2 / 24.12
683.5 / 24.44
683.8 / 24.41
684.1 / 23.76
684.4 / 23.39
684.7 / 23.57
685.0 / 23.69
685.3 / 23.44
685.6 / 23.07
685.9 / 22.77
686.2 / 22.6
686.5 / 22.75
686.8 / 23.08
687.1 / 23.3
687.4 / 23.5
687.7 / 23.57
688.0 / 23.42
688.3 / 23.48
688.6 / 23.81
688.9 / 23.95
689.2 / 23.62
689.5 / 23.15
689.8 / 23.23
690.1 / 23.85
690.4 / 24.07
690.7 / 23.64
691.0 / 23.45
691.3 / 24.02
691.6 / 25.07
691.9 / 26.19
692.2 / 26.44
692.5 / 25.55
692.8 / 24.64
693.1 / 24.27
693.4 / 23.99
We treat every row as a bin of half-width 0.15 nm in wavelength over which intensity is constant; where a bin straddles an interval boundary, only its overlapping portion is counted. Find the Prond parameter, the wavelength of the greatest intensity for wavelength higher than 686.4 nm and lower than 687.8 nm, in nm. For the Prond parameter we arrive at 687.7 nm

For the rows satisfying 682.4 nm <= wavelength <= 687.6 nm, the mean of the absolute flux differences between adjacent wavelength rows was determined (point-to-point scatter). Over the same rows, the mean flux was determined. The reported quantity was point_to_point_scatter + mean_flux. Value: 23.7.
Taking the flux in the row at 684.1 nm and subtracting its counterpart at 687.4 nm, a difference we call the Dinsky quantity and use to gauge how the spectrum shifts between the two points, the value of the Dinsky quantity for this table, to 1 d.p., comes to 0.3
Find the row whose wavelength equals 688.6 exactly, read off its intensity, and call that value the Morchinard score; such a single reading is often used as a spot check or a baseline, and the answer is 23.81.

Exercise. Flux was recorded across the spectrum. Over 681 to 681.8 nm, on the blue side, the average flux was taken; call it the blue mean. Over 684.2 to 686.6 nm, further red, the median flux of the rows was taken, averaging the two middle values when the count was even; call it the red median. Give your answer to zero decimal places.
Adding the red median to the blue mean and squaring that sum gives 2136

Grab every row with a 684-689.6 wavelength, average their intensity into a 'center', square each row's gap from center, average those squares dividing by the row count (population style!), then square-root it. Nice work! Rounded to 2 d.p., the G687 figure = 0.36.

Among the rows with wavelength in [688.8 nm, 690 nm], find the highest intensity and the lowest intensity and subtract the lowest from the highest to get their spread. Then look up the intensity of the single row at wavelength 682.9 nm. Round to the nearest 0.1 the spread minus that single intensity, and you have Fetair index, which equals -23.0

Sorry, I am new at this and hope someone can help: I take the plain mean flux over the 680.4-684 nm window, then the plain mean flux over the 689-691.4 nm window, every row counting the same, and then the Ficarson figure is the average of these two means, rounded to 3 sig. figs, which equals 23.6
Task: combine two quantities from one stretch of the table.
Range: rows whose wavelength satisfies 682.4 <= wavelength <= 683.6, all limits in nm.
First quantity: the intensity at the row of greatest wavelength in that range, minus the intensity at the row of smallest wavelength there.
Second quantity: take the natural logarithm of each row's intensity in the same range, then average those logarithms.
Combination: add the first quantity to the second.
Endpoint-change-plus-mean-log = 4.4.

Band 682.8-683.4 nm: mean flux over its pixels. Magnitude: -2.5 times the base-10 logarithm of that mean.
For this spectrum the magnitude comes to -3.45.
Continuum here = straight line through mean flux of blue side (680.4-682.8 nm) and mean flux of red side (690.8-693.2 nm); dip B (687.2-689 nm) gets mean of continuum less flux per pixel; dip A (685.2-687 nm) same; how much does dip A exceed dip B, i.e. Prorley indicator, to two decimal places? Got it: 0.33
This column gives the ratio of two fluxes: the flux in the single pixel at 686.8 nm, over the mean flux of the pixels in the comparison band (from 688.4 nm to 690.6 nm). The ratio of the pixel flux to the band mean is 0.98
